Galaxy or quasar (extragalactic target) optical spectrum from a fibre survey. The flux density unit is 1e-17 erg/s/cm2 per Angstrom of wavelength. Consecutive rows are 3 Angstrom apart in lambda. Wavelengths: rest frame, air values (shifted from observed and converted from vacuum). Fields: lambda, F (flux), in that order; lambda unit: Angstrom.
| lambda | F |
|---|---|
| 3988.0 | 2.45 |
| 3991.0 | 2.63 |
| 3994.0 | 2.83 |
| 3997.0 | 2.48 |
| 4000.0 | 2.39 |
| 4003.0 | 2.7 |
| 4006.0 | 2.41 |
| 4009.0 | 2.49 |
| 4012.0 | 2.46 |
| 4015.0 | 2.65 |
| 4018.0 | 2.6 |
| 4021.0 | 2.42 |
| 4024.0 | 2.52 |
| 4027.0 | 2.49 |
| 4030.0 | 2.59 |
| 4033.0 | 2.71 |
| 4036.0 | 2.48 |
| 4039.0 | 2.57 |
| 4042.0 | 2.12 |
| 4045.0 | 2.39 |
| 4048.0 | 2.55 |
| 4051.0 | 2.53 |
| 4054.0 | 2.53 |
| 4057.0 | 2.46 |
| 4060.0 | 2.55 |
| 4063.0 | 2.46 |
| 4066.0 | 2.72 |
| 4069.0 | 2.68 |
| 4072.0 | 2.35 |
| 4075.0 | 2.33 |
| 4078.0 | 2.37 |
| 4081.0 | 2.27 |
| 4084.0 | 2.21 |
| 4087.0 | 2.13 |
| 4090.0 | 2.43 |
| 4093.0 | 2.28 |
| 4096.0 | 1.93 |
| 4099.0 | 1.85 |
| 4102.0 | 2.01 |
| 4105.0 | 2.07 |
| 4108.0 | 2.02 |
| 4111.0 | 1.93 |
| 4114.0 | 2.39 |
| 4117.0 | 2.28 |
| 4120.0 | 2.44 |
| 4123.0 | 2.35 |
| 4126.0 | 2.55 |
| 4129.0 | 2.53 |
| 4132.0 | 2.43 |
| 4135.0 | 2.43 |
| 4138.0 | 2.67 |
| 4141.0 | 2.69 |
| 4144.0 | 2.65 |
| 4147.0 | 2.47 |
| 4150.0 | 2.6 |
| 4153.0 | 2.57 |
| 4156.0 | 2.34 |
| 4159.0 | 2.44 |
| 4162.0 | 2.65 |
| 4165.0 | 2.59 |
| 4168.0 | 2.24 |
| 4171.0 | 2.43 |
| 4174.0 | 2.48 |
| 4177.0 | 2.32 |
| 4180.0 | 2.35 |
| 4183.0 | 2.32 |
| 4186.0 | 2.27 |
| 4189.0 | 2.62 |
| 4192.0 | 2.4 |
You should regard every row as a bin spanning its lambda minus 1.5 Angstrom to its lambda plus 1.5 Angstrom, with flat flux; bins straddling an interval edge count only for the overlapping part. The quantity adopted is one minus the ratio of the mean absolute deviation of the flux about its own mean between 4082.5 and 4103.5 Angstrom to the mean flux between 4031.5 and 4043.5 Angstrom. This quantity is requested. 0.934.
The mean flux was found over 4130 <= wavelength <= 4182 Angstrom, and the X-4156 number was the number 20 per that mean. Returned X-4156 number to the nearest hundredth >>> 8.03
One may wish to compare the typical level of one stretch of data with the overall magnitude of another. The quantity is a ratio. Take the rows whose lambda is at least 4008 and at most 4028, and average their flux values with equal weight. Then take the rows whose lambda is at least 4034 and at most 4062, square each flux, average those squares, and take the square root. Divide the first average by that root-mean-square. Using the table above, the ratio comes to 1.02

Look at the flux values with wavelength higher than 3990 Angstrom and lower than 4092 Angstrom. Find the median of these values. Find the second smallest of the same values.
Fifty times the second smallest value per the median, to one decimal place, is 42.9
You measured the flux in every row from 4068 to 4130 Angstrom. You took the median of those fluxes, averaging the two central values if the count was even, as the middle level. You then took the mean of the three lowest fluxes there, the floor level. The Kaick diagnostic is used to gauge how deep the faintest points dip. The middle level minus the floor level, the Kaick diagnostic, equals 0.377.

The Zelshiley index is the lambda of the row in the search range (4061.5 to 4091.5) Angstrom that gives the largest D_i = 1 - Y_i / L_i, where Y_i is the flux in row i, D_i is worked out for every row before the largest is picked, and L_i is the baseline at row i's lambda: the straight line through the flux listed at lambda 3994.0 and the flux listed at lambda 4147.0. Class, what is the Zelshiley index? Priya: 4087.0 Angstrom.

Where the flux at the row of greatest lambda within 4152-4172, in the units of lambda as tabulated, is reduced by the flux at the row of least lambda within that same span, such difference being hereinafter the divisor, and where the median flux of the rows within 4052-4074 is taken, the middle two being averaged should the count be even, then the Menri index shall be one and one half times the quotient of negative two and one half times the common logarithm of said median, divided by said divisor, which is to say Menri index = 11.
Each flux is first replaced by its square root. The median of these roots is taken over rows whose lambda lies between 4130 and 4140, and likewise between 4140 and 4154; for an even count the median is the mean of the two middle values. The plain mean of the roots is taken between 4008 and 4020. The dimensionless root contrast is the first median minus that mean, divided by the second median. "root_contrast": -0.023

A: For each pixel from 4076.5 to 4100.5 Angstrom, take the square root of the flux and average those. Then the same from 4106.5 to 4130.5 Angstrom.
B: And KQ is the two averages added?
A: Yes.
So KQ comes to 2.99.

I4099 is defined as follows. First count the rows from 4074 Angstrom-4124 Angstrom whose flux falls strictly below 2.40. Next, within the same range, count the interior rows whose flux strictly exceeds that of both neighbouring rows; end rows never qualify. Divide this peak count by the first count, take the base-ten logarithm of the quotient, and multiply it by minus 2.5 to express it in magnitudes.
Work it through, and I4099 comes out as 1.2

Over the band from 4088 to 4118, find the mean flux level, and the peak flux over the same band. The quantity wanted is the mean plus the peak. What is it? 4.55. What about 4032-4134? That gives 5.07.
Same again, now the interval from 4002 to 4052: 5.22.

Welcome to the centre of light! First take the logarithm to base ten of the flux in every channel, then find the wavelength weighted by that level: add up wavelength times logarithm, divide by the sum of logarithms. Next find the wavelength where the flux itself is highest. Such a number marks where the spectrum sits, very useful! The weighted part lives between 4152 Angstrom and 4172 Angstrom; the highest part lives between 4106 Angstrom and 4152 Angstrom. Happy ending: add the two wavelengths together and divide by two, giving 4151.5 Angstrom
